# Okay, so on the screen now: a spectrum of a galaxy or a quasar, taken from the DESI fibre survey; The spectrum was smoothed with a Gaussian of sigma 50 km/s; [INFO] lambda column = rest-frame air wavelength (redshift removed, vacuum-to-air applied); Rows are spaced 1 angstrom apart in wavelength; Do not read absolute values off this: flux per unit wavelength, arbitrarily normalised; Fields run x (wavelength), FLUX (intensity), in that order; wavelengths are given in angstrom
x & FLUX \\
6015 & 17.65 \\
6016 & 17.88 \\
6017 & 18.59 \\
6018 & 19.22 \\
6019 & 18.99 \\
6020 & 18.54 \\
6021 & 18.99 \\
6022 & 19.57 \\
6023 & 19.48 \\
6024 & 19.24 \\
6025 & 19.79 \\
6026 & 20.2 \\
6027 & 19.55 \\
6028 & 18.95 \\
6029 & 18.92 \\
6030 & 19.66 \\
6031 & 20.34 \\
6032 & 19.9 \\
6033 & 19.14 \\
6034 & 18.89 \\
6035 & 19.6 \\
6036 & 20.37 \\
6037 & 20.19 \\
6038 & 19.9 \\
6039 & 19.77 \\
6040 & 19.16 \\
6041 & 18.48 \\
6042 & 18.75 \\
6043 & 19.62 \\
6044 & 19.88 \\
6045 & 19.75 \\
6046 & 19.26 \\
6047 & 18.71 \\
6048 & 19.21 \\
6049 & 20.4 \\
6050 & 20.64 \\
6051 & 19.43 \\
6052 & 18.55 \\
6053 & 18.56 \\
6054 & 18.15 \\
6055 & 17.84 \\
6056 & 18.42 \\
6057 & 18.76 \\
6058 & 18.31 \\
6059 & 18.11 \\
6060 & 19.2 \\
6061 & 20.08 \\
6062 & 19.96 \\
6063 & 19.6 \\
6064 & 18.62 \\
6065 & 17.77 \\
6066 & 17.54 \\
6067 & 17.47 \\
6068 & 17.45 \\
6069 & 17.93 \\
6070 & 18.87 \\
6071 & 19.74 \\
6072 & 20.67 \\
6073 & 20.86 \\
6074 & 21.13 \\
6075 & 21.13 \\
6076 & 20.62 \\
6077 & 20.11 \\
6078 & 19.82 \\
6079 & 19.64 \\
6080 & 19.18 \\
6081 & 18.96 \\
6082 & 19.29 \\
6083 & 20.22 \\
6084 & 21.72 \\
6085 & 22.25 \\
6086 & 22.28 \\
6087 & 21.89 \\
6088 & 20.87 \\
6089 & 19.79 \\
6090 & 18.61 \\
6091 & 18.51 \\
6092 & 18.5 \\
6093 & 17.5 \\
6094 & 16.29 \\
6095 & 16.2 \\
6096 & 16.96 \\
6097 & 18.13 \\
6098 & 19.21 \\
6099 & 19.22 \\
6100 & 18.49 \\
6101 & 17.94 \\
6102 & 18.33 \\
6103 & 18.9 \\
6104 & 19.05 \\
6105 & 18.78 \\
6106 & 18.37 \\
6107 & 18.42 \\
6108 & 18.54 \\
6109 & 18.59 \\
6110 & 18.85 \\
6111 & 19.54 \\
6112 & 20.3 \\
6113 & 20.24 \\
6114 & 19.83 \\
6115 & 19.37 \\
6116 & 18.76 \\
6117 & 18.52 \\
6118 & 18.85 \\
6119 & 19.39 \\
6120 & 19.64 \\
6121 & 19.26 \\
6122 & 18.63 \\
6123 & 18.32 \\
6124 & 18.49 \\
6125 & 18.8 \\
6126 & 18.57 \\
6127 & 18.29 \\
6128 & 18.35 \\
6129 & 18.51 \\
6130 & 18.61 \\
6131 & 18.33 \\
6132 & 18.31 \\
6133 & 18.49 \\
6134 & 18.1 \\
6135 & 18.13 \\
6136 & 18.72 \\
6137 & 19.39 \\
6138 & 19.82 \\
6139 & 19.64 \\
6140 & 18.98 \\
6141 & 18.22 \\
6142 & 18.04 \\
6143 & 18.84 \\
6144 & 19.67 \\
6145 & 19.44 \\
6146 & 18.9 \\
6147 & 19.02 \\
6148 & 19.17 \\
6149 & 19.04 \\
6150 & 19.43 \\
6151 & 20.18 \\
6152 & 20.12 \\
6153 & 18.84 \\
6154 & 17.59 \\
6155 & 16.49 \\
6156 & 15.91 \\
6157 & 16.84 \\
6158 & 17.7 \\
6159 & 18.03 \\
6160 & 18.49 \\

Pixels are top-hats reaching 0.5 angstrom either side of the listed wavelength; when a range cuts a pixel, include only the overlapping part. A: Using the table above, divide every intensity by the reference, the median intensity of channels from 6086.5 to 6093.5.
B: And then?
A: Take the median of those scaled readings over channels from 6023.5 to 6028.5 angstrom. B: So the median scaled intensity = 1.051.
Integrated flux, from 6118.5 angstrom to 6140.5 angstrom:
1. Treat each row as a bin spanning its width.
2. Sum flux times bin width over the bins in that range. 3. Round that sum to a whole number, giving 413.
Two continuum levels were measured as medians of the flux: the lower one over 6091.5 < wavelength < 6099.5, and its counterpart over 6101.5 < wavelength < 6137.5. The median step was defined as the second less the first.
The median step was 0.8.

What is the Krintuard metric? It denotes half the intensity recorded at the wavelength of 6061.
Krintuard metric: 10.0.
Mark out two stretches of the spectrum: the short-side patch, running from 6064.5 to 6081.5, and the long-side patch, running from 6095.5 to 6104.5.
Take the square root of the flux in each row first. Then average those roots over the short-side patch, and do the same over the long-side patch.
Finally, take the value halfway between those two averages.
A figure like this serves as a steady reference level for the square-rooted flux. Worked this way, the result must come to 4.35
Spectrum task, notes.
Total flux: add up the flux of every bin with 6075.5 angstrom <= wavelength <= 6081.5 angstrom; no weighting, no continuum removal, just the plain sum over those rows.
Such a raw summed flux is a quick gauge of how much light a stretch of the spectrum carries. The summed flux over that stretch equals 118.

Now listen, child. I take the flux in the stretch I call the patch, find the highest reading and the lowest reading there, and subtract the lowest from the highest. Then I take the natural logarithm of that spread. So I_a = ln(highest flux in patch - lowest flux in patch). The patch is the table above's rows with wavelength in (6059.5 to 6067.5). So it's 1.0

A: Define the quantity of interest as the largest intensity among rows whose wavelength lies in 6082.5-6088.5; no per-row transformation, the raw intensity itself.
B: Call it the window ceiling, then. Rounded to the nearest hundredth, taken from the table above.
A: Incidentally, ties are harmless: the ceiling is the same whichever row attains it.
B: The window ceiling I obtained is 22.28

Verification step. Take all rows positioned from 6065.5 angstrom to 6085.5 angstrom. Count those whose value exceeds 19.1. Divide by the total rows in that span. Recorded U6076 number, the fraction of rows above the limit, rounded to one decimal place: 0.7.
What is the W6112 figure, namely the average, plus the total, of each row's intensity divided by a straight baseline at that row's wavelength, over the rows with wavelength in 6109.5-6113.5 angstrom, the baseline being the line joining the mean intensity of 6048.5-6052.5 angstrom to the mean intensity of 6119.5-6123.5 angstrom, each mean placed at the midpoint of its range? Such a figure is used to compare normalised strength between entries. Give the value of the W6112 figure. 5.2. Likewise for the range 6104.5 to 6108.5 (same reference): 4.8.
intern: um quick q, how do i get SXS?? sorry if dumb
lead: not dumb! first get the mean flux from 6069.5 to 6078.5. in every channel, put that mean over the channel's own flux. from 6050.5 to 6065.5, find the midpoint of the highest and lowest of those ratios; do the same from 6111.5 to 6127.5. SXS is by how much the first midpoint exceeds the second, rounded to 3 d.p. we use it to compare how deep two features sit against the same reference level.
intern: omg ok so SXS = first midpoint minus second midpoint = 0.022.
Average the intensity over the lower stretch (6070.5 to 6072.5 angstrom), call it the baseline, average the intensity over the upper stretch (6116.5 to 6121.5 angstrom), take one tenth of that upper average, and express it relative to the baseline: 0.0947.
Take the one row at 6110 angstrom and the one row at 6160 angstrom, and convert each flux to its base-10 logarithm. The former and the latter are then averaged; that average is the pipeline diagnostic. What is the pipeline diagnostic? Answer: 1.27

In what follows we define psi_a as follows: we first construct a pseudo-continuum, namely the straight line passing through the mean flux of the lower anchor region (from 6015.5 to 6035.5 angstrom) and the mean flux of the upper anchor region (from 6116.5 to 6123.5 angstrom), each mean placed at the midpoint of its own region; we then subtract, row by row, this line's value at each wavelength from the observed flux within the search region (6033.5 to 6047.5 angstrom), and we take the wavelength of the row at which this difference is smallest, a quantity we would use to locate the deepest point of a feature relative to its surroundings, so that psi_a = 6041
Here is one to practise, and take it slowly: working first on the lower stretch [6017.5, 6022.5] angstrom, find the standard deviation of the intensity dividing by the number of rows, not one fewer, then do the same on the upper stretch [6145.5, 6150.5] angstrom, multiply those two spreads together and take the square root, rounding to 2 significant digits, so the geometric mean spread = 0.25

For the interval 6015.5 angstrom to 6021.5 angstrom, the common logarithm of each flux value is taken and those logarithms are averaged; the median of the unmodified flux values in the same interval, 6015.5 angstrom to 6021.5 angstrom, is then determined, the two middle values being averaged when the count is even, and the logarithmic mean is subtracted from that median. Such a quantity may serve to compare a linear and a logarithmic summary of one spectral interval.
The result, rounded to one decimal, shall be 17.5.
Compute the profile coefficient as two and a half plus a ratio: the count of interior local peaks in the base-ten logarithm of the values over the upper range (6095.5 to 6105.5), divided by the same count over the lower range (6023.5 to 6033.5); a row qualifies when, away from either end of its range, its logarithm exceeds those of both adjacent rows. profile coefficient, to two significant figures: 3.5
